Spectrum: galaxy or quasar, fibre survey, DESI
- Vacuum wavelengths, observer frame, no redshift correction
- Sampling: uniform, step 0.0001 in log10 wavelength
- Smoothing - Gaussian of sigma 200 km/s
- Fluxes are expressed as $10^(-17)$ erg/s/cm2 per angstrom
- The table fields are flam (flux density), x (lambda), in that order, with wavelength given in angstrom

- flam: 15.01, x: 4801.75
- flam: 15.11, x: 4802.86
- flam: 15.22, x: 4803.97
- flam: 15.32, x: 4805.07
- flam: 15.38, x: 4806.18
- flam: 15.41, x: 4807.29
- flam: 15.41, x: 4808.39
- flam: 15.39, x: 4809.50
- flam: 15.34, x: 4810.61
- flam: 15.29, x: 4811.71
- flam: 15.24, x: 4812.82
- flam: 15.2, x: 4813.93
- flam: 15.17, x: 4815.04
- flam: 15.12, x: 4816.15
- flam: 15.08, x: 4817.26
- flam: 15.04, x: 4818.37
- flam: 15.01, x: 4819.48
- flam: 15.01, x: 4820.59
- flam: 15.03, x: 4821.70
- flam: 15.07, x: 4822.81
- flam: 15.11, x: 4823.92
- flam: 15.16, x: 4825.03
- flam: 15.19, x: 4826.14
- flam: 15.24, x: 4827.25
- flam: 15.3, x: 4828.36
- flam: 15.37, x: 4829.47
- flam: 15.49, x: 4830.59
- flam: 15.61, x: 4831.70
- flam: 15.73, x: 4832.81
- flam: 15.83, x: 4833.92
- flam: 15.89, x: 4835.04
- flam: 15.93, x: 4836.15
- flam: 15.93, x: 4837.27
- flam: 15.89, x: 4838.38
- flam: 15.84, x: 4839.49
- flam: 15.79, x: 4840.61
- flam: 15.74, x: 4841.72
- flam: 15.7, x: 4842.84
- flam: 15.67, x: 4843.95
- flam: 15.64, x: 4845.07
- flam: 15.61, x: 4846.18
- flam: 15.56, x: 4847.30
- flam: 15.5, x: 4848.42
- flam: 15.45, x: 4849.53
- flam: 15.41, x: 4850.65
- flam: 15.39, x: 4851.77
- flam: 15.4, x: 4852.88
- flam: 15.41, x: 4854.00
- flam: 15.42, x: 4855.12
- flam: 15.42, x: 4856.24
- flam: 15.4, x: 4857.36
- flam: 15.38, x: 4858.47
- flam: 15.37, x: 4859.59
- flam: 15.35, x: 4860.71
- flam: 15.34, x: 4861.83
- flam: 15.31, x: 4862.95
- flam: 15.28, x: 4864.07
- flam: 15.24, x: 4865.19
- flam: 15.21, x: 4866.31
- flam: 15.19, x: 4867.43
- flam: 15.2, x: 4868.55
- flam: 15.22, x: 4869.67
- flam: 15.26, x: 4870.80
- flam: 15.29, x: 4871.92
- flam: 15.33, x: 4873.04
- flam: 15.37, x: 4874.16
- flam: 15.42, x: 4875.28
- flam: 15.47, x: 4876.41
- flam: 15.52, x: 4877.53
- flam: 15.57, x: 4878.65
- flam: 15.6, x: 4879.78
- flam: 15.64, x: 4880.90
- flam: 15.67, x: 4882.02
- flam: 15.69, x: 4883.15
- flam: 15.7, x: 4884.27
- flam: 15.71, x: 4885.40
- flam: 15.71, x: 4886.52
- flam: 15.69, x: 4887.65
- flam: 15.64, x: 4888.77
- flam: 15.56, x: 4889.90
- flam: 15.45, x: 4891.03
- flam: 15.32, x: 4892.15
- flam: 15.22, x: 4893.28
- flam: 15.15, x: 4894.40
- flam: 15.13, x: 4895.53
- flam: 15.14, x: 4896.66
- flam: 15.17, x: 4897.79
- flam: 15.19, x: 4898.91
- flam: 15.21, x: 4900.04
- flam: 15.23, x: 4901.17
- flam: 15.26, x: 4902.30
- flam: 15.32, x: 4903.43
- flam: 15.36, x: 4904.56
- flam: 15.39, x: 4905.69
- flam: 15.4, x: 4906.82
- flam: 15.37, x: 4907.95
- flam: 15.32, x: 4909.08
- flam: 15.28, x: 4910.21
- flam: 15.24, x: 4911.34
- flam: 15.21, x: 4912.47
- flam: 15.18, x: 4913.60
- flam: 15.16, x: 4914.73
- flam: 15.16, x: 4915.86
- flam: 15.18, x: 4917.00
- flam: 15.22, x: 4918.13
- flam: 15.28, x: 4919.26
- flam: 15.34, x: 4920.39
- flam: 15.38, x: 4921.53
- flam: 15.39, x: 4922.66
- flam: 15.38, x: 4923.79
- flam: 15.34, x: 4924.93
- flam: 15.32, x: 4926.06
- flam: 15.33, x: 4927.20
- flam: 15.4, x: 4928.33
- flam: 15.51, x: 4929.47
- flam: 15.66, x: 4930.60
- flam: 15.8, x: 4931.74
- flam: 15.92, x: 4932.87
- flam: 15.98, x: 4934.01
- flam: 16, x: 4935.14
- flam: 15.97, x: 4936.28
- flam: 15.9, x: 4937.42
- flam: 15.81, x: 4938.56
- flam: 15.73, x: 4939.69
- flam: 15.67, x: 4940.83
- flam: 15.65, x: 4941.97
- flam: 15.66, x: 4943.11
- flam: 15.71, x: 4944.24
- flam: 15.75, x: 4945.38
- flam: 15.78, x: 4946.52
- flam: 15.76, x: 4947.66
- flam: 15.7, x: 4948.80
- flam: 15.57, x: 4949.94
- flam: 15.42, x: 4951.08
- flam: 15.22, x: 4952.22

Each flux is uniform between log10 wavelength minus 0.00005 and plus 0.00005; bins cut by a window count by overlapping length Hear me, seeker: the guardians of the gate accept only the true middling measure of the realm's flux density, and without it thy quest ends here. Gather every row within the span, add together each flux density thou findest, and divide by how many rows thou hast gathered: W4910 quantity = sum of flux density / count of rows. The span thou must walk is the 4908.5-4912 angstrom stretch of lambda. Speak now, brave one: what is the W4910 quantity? 15.3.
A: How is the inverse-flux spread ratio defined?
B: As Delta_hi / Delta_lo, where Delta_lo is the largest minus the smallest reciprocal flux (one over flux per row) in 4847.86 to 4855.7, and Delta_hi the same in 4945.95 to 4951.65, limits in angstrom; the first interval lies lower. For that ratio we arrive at 3.2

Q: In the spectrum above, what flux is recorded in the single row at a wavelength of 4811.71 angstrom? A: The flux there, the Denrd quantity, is 15.29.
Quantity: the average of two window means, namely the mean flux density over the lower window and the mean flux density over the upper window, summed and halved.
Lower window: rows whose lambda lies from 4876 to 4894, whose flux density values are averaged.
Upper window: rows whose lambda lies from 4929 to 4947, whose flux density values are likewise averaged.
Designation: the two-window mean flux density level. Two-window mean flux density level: 15.7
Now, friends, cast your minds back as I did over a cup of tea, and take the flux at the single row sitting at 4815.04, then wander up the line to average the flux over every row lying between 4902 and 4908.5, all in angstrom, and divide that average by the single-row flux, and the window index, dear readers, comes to 1.01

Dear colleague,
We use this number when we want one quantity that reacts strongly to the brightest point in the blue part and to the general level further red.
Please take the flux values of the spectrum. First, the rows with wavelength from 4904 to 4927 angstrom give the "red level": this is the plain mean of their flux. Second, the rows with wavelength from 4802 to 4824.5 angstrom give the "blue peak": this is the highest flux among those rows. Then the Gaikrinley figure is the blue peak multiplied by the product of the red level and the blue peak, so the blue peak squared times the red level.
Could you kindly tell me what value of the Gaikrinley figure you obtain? 3632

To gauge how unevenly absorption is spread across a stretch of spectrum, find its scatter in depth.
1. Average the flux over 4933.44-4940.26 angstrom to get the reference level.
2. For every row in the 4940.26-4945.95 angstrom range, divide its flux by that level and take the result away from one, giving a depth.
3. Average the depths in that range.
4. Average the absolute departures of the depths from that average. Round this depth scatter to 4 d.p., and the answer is 0.0021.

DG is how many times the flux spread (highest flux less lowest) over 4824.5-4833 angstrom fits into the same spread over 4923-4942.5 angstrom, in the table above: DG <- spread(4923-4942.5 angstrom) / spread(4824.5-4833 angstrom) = 1.2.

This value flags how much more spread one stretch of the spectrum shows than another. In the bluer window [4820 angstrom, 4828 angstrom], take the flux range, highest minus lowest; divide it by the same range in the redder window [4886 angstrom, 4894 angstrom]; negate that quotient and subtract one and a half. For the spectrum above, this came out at -2.0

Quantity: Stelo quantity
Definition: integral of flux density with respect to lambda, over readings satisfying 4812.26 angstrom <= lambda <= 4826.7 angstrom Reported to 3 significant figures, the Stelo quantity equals 218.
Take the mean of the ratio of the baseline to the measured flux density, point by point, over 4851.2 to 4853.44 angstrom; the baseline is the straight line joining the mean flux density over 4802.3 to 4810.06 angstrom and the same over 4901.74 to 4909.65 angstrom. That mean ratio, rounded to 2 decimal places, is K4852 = 1.00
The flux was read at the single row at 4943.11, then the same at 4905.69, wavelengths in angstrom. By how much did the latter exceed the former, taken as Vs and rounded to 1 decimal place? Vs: -0.3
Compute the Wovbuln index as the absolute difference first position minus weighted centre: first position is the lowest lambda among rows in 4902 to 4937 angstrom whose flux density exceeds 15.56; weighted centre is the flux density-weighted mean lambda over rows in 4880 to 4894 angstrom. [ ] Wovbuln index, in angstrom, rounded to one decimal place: 43.5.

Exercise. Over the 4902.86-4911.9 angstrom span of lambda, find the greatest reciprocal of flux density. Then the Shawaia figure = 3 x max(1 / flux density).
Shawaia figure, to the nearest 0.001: 0.197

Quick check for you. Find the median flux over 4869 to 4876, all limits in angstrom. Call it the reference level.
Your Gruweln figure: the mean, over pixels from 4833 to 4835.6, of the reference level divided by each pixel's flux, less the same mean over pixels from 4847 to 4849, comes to -0.021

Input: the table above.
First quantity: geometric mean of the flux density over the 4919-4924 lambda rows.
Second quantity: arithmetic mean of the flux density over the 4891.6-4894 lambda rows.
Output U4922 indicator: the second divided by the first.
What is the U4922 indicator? 0.995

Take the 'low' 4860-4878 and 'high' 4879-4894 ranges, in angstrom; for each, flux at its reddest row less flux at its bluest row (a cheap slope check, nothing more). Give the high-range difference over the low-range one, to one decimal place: -2.2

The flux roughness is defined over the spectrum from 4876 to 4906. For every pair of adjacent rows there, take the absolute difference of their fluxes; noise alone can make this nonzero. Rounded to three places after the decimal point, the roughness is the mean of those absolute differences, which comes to 0.042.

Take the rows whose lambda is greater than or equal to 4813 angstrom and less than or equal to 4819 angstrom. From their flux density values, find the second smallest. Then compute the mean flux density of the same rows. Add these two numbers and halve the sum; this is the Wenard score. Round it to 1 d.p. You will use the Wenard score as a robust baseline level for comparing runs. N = 15.1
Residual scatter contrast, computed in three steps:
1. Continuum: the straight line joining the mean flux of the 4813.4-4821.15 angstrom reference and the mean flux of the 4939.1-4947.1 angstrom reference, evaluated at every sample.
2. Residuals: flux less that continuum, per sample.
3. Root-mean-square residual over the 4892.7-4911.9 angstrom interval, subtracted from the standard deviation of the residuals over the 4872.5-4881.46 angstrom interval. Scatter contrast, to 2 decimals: -0.17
